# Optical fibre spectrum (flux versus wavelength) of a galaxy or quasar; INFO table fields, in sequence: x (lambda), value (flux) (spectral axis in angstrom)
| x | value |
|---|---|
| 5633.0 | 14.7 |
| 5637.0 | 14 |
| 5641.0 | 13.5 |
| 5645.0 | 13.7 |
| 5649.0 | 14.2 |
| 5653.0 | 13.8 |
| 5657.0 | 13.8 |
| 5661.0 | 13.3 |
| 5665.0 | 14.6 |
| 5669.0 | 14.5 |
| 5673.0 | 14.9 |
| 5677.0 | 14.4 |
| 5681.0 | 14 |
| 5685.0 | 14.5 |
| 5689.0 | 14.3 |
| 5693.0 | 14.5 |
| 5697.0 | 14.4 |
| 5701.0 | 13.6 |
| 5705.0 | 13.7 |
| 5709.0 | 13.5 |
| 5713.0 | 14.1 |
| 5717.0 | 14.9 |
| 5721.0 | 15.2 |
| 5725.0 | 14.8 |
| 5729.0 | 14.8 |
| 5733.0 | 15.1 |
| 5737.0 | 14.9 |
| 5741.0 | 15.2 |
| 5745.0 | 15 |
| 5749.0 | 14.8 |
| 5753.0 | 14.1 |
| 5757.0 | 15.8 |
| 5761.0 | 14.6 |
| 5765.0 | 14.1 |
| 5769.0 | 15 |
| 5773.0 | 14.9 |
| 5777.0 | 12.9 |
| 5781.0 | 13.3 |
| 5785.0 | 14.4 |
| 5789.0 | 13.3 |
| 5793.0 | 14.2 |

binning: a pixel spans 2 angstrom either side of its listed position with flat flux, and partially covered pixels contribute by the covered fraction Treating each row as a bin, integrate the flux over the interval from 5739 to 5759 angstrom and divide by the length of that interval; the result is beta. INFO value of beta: 15.0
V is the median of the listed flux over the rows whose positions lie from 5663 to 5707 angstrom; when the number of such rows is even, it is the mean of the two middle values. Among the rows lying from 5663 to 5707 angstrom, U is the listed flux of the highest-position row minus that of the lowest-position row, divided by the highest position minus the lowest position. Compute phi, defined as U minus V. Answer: -14.42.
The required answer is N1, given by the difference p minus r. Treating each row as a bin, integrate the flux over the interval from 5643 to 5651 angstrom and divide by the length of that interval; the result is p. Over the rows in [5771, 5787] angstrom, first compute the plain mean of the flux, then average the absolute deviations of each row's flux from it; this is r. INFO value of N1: 13.2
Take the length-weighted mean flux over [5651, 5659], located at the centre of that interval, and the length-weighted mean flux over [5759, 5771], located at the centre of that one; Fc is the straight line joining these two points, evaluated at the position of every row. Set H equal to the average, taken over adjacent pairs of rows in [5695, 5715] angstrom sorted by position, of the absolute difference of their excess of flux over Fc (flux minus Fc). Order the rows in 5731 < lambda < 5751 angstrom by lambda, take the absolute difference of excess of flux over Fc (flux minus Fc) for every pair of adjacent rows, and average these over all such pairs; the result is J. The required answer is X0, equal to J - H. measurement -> -0.19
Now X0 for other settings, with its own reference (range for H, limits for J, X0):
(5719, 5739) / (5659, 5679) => 0.34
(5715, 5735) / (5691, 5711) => 0.06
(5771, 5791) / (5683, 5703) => -0.81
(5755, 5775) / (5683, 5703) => -0.35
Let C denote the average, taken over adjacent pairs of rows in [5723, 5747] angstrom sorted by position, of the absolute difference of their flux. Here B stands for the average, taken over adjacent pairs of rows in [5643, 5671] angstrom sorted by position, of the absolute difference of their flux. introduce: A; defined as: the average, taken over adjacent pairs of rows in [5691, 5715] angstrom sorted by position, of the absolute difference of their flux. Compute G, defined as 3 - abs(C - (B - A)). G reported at 2.91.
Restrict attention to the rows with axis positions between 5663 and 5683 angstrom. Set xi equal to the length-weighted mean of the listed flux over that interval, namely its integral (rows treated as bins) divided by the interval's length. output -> 14.5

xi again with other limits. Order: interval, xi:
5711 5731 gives 14.8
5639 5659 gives 13.8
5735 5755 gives 14.8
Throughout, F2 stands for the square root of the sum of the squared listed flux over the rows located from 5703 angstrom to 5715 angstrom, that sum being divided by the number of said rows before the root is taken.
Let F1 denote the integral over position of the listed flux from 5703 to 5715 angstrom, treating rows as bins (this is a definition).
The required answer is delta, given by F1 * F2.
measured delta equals 2275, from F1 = 165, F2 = 13.8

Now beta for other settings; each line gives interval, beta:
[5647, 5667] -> 13.9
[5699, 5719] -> 14.0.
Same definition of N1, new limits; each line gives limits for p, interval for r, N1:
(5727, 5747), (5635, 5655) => 14.8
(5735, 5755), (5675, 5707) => 14.5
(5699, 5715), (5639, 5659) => 13.6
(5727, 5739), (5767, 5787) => 14.1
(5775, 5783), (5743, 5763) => 12.7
